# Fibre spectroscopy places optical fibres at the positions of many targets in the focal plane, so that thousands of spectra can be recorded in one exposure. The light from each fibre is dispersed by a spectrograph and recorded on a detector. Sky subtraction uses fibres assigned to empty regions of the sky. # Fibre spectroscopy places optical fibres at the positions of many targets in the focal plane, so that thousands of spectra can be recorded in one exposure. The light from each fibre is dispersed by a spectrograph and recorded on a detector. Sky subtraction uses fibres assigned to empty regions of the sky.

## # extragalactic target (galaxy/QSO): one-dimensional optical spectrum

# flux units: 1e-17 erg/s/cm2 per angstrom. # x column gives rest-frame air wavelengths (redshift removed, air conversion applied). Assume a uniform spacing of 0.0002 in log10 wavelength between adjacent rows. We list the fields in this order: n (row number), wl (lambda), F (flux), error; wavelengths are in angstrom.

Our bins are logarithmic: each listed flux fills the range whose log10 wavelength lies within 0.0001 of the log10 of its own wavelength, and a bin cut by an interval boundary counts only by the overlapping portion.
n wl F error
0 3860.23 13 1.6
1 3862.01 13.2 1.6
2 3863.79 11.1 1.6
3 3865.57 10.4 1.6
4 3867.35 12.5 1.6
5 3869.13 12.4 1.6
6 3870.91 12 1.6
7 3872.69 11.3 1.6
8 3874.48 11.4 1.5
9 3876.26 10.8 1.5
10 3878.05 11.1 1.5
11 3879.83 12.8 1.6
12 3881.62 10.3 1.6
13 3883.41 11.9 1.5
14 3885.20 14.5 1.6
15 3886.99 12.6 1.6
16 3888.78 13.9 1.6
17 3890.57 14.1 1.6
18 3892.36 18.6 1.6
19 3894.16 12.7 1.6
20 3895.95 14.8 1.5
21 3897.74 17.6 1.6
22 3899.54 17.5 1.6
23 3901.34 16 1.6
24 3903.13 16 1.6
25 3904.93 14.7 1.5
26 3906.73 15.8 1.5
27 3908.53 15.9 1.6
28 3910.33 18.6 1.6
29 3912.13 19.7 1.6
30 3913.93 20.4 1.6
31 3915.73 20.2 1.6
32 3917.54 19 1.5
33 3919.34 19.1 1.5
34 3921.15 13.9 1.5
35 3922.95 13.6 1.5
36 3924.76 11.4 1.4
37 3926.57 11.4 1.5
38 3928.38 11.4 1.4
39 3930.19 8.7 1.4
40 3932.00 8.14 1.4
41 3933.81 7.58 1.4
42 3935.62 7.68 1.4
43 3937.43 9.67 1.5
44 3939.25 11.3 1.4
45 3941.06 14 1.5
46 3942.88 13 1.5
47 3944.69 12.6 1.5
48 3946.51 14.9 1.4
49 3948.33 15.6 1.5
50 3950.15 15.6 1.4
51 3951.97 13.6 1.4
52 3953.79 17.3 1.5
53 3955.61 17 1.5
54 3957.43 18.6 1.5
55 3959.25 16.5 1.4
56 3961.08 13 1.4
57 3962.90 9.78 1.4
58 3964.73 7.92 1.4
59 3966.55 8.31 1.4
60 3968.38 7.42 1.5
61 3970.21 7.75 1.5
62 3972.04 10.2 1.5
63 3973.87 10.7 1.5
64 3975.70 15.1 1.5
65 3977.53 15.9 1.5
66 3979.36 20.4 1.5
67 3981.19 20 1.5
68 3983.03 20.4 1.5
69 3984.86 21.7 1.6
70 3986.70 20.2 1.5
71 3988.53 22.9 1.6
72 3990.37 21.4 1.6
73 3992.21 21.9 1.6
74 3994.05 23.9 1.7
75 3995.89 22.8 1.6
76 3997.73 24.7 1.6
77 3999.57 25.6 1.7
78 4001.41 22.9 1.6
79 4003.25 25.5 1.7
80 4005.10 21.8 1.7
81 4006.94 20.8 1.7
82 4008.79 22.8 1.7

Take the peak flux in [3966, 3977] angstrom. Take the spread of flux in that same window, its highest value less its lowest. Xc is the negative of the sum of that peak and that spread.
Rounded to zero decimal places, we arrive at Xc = -23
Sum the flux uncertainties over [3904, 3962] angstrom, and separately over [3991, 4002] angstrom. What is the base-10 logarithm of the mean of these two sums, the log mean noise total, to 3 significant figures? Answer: 1.46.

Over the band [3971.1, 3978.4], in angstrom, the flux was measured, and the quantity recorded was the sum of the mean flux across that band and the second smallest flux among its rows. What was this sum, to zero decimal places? 24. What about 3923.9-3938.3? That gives 17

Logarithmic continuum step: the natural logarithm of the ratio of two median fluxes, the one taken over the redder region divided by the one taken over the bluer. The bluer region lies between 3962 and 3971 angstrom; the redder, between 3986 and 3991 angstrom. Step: 0.99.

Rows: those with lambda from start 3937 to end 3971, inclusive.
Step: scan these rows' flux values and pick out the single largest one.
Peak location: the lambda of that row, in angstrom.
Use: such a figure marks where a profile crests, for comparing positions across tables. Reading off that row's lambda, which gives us 3957.43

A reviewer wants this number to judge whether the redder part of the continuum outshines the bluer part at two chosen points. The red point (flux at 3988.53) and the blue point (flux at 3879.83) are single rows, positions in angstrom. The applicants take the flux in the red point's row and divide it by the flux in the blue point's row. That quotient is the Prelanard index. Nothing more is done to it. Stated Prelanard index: 1.79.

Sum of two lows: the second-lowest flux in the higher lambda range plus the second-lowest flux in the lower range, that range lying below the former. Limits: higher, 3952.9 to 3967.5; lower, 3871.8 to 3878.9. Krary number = 19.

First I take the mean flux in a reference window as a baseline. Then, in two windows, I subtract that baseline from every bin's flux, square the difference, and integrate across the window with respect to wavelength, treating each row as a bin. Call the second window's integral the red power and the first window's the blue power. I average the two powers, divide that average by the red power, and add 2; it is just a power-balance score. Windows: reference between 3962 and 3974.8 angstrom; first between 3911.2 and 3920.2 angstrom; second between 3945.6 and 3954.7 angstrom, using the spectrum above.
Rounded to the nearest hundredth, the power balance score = 3.82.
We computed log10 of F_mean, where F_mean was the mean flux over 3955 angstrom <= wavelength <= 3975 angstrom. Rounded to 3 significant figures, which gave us 1.06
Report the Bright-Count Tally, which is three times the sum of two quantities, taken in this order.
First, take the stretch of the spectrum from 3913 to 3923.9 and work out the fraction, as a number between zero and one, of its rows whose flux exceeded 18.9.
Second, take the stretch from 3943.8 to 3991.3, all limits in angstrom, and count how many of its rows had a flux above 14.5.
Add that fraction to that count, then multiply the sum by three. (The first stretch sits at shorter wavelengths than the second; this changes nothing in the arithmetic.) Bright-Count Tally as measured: 50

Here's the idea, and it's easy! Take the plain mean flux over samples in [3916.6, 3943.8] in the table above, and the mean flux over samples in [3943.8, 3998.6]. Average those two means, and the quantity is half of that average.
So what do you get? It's 7.1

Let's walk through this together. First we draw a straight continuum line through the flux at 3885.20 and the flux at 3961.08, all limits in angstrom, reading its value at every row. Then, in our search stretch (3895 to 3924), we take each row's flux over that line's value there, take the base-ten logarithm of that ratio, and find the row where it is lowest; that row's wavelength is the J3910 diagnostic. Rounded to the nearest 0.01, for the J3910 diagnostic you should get 3922.95 angstrom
